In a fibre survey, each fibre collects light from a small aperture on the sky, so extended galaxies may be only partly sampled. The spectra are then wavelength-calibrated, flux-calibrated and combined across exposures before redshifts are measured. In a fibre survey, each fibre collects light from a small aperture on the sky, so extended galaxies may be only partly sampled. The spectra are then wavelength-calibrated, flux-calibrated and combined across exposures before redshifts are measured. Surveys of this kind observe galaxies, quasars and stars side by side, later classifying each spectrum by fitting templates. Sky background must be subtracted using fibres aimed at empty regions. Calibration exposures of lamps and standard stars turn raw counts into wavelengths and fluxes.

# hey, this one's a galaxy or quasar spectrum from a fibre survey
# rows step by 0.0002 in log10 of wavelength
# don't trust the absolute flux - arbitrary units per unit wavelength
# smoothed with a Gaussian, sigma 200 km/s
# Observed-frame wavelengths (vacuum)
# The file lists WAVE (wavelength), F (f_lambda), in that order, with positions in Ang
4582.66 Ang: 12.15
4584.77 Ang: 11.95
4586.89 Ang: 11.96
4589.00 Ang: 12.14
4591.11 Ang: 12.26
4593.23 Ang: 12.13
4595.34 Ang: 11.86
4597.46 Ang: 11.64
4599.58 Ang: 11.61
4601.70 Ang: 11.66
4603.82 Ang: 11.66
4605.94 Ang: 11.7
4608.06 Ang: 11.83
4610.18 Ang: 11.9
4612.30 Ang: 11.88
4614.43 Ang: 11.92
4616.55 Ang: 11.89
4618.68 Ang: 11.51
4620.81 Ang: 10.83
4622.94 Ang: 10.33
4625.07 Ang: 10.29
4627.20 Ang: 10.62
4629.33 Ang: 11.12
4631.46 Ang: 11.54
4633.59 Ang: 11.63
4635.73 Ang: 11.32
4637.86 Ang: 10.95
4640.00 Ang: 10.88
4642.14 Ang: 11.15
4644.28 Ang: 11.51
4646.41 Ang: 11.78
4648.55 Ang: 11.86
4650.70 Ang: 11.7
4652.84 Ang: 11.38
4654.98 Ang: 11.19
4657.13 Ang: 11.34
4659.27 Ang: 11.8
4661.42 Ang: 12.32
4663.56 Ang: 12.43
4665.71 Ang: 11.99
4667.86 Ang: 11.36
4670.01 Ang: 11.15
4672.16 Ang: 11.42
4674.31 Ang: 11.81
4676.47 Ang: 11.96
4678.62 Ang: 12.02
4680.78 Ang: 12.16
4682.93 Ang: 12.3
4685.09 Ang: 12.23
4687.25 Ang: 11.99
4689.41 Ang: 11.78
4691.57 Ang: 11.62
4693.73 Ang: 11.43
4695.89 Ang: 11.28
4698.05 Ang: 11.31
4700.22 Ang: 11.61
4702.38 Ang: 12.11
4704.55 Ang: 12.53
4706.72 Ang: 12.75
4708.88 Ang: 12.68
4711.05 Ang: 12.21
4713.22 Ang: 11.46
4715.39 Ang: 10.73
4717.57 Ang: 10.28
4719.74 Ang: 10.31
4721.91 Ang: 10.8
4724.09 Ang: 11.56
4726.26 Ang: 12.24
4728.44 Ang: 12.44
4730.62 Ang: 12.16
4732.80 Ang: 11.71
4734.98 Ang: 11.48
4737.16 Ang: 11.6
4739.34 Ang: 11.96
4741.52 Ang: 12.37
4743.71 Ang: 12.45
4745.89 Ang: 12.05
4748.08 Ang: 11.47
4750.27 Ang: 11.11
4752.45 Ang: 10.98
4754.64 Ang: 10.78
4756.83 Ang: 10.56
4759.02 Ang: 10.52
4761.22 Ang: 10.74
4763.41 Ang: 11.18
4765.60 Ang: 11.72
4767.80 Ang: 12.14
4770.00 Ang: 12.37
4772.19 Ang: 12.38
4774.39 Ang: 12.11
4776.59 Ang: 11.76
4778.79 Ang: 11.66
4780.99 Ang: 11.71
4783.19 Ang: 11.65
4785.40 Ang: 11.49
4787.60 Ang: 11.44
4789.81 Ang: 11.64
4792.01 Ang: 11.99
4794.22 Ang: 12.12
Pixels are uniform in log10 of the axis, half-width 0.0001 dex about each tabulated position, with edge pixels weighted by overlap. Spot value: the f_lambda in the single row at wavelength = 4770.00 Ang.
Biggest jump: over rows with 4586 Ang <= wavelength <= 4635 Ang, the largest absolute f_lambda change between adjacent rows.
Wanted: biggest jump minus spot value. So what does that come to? -11.7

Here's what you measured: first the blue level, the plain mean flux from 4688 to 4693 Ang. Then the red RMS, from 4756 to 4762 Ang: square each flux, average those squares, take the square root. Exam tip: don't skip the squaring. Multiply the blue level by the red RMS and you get 124.1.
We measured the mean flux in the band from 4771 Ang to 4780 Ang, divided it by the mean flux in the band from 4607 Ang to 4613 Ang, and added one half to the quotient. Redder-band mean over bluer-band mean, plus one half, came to 1.51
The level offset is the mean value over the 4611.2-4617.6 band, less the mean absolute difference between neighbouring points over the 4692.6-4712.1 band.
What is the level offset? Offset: 11.6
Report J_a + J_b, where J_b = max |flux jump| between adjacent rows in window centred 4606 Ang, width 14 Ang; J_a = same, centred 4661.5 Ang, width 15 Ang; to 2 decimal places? 0.76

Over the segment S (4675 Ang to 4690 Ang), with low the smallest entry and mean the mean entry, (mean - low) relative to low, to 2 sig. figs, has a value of 0.024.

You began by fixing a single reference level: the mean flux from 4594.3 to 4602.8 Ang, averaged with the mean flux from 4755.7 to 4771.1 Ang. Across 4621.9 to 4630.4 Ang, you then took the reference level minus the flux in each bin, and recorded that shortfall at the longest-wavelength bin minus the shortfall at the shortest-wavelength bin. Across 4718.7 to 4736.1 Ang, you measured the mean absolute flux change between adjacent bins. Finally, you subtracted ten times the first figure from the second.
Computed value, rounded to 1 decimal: 8.3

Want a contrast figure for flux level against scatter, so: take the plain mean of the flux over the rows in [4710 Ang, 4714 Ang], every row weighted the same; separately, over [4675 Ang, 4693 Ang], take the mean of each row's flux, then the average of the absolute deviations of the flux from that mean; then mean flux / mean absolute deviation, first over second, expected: 70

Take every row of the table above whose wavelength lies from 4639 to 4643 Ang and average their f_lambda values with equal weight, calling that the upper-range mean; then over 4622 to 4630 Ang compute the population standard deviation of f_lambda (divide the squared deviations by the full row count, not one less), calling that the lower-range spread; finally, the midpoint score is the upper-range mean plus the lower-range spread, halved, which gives 5.67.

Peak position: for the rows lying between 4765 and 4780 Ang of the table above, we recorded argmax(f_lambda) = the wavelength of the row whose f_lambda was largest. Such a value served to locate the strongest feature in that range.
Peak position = 4772.19 Ang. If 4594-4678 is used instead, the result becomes 4663.56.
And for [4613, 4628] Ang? 4614.43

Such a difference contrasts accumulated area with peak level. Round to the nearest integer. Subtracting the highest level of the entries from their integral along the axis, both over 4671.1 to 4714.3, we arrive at 503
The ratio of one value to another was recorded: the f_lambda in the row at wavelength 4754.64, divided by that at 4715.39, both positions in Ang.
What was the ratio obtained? 1.00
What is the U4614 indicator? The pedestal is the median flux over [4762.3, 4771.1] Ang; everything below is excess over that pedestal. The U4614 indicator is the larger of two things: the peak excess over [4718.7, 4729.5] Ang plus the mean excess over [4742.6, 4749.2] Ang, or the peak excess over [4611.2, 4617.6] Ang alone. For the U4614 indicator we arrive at 0.57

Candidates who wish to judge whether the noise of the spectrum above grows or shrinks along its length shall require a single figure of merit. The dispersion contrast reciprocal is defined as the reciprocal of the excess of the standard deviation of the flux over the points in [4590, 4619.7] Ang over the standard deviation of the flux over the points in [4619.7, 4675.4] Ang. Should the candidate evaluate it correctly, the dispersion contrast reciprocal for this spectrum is -3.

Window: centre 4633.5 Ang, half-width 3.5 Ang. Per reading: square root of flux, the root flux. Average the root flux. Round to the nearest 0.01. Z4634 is 3.39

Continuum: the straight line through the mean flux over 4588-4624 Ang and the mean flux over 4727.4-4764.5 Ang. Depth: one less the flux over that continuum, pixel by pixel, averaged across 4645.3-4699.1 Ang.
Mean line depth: -0.012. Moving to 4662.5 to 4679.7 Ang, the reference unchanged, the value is -0.014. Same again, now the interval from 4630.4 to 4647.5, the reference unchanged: 0.026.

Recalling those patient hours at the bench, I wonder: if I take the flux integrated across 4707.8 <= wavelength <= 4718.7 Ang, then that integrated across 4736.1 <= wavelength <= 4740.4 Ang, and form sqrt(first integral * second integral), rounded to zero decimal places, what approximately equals 80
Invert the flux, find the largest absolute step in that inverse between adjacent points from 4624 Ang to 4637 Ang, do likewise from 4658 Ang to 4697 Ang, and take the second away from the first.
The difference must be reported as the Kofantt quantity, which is -0.0004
